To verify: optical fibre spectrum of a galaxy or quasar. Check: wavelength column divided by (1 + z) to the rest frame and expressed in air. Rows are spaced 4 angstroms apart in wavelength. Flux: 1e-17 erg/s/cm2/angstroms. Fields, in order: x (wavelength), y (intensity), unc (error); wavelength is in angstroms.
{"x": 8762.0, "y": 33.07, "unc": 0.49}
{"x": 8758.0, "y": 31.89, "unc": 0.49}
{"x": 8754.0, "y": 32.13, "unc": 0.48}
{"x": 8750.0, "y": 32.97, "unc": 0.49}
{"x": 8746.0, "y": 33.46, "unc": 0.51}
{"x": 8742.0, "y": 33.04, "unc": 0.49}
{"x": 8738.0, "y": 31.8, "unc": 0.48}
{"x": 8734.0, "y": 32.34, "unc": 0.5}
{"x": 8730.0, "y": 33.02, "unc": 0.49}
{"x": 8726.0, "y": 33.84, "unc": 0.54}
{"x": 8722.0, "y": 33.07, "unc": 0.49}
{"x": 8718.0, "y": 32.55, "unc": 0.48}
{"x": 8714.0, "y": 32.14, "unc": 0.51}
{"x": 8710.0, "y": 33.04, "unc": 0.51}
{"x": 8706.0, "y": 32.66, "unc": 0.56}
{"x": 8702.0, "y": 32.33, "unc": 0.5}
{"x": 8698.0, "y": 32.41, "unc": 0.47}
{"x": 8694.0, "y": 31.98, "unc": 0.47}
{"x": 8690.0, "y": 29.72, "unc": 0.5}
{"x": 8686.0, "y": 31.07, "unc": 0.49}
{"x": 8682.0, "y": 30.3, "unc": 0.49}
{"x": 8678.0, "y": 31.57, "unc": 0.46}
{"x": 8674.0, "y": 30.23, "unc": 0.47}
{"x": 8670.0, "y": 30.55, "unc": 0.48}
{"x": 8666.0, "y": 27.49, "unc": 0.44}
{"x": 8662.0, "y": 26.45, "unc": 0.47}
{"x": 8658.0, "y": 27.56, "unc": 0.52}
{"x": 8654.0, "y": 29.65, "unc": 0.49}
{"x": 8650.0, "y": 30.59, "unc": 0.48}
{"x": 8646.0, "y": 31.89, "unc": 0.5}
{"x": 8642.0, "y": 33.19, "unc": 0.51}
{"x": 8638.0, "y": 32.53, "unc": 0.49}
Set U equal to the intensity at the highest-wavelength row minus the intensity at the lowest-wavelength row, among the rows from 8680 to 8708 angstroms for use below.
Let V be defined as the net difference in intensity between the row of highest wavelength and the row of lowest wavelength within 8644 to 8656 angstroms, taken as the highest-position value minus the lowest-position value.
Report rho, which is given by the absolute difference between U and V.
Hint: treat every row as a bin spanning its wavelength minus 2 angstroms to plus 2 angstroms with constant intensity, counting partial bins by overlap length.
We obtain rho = 4.6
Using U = 2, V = -2.2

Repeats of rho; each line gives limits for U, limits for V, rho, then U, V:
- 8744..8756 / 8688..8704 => 3.9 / -1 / 2.6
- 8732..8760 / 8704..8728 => 1.6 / 0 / 1.2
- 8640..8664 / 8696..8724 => 7.4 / -7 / 0.7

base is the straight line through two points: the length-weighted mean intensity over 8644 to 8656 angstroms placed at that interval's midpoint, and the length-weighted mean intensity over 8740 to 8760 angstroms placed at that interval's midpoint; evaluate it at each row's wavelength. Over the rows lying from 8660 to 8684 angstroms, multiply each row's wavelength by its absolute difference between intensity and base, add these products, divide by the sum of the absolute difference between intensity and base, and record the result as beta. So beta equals 8667.1 angstroms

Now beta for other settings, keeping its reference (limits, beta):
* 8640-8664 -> 8654.5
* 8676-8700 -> 8688.7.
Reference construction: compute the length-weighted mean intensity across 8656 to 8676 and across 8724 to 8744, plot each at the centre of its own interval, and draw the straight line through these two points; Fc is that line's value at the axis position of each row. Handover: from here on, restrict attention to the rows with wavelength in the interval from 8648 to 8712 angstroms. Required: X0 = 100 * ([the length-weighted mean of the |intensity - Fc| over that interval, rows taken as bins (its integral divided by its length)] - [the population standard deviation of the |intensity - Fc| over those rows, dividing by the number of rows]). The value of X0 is 85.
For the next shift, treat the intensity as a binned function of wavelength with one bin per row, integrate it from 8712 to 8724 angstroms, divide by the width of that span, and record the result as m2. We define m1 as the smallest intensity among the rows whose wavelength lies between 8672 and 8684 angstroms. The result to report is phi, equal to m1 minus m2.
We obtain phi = -2.4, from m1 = 30.23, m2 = 32.6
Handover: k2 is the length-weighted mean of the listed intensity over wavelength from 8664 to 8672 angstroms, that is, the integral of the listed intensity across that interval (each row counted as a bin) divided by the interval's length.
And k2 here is 29.0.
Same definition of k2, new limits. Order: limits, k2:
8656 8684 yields 29.2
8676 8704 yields 31.3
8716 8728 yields 33.2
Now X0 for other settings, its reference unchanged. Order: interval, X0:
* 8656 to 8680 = 79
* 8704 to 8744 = 47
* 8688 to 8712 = 93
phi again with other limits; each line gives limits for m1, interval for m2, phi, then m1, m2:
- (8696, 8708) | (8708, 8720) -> -0.2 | 32.33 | 32.6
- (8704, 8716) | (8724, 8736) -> -0.9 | 32.14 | 33.1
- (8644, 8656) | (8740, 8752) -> -3.5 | 29.65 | 33.2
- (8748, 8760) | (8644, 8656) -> 1.2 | 31.89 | 30.7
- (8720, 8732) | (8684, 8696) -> 2.1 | 33.02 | 30.9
